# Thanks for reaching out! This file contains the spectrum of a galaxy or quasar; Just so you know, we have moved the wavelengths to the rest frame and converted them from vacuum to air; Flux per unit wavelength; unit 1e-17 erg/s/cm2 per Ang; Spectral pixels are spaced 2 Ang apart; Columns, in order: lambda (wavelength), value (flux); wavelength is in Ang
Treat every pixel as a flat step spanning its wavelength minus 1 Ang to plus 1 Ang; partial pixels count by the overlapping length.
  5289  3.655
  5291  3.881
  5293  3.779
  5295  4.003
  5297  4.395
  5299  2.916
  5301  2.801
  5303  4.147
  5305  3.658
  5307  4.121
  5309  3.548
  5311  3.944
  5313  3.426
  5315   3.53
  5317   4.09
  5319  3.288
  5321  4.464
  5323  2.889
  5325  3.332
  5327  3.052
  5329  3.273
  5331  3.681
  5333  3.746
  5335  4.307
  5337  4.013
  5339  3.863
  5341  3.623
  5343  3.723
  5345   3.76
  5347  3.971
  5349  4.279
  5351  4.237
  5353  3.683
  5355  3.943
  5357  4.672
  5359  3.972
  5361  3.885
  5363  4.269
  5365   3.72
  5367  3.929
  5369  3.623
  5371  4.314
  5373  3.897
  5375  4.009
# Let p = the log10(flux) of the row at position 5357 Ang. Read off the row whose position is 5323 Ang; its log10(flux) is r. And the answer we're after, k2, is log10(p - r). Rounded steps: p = 0.67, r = 0.46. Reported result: -0.7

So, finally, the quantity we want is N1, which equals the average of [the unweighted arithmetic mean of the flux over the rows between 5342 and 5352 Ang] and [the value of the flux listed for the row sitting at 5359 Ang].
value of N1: 3.98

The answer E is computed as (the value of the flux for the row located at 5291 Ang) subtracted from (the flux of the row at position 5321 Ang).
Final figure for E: 0.6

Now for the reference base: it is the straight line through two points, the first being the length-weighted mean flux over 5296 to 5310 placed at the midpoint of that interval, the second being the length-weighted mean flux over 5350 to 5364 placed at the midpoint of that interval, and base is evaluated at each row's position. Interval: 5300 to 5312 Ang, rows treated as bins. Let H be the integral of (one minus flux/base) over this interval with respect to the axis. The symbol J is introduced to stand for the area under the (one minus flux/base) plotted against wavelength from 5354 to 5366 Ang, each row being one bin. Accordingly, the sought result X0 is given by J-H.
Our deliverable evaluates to 0.19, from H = -0.07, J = 0.12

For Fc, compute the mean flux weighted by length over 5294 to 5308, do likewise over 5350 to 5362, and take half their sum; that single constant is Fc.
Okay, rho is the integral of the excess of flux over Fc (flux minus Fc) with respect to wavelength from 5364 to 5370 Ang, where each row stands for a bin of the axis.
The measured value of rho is -0.8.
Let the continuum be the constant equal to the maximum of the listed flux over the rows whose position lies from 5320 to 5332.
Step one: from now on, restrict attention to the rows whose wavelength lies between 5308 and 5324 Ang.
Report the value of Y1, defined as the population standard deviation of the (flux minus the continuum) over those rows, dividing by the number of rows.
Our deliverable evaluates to 0.46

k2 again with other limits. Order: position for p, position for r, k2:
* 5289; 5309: -1.9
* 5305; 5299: -1.0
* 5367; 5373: -2.4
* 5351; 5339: -1.4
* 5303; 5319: -1.0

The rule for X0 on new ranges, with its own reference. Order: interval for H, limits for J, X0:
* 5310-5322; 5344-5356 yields 0.27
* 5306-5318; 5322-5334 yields 1.81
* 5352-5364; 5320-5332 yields 1.13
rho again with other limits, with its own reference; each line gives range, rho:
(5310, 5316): -1.6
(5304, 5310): -0.7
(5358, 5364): 0.9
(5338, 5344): -0.9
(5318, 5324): -2.1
